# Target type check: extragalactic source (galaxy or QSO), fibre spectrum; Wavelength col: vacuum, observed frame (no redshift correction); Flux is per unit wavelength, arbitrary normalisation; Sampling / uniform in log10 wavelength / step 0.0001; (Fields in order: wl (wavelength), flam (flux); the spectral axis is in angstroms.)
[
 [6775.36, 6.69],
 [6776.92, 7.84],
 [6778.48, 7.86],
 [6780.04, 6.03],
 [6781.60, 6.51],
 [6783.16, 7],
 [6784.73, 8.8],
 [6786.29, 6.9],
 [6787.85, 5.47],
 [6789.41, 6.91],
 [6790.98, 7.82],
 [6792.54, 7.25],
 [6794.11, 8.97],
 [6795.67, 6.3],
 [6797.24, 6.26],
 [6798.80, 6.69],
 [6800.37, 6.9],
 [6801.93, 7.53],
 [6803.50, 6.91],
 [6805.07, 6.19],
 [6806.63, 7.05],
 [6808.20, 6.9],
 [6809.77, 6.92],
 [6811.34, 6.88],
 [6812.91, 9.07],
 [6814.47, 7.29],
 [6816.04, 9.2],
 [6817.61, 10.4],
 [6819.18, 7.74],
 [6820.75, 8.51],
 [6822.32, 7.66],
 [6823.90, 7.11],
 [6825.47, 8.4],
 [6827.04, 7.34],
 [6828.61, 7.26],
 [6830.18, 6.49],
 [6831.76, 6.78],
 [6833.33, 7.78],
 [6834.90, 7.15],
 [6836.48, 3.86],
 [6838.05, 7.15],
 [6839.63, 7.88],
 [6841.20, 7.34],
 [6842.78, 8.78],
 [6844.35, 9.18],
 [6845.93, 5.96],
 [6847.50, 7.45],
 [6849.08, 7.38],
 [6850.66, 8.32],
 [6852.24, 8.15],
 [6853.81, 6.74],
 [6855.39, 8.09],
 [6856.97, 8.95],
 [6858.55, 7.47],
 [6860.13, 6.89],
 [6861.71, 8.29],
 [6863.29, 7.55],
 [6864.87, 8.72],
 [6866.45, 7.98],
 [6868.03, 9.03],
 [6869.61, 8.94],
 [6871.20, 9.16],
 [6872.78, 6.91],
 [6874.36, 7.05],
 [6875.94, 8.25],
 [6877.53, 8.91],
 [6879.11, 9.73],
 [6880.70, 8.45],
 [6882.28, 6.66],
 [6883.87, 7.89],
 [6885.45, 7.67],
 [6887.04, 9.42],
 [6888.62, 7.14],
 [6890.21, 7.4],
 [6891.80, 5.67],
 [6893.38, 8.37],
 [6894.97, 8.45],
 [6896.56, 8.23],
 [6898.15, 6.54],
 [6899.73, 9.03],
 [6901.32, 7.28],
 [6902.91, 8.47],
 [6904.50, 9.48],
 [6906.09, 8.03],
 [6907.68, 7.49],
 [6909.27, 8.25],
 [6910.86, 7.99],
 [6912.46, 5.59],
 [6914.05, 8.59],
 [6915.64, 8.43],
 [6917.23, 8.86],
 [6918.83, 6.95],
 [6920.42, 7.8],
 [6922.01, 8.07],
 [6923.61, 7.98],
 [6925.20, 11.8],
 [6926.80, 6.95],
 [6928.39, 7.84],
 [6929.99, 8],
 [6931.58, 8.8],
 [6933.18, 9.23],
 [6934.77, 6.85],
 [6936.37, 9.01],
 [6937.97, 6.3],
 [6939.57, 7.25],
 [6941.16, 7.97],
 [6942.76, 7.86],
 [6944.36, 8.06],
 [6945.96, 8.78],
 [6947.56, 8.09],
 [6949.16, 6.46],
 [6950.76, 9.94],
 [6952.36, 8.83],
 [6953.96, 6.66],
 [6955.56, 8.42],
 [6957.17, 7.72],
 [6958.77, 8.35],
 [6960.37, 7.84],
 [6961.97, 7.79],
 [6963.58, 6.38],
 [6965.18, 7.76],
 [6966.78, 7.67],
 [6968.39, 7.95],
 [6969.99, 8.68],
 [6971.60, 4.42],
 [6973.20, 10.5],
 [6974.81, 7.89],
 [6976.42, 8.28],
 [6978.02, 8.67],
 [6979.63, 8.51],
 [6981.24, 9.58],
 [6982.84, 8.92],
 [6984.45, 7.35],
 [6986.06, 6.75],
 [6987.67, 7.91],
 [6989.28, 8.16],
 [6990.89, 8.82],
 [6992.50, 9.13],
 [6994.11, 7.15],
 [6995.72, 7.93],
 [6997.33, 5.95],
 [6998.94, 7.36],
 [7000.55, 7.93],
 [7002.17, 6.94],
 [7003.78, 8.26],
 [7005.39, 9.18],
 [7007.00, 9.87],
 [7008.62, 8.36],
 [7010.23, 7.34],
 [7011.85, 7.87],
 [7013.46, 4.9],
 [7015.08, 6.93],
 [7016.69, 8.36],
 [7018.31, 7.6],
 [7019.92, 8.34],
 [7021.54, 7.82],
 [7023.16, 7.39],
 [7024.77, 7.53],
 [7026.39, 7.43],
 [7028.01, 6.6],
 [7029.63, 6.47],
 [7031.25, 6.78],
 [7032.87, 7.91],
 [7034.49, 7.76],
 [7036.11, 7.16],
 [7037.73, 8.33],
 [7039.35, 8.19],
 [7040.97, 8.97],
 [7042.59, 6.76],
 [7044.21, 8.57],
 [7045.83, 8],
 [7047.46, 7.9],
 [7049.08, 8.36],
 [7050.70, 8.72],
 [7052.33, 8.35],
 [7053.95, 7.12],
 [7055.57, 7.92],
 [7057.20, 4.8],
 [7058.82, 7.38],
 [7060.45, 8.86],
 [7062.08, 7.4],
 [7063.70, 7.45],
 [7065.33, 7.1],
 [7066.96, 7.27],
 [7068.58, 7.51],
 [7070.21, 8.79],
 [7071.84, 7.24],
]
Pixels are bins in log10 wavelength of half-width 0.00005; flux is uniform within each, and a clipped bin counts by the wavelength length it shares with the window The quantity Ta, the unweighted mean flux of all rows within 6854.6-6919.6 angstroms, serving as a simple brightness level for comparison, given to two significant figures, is 8.0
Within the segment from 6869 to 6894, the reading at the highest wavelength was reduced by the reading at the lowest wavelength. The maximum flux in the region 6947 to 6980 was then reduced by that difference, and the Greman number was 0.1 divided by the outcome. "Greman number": 0.009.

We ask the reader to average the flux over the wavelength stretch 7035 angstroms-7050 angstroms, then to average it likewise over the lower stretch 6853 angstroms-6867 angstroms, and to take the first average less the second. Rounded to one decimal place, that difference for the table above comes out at 0.2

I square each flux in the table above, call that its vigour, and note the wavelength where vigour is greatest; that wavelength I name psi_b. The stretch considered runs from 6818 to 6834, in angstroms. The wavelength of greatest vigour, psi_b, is 6820.75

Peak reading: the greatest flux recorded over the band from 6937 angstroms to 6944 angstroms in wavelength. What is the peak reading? 7.97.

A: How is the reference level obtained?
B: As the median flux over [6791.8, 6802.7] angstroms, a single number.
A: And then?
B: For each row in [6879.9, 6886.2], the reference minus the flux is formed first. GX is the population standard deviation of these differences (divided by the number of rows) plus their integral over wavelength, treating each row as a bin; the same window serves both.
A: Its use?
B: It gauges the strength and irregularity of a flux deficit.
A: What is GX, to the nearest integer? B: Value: -4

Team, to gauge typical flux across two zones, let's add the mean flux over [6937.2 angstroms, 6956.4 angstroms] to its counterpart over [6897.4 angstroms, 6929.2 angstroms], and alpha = 15.96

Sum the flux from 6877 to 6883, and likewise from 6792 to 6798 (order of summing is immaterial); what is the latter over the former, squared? 0.73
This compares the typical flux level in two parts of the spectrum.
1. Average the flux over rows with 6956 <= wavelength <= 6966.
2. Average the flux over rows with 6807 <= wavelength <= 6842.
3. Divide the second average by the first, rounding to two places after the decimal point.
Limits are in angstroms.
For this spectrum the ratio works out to 0.98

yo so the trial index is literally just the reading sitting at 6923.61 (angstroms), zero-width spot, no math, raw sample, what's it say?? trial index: 7.98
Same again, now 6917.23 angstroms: 8.86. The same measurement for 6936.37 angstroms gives 9.01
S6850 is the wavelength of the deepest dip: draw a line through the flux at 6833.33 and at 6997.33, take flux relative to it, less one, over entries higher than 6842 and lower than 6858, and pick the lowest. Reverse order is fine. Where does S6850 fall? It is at 6845.93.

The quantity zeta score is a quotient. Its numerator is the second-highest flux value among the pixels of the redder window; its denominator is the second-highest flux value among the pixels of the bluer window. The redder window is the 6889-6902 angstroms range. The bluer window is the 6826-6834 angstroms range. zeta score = 1.15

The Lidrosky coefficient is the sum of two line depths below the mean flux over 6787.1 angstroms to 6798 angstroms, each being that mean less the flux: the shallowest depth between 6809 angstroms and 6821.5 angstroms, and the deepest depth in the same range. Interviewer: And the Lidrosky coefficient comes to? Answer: -3.3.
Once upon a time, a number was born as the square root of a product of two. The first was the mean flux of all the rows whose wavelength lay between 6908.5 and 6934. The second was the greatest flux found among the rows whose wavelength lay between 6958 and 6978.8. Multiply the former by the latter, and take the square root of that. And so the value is 9.3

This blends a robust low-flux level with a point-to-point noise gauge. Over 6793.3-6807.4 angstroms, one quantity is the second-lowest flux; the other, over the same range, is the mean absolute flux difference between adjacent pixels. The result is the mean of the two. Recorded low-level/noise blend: 3.5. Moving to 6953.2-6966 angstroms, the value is 3.8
